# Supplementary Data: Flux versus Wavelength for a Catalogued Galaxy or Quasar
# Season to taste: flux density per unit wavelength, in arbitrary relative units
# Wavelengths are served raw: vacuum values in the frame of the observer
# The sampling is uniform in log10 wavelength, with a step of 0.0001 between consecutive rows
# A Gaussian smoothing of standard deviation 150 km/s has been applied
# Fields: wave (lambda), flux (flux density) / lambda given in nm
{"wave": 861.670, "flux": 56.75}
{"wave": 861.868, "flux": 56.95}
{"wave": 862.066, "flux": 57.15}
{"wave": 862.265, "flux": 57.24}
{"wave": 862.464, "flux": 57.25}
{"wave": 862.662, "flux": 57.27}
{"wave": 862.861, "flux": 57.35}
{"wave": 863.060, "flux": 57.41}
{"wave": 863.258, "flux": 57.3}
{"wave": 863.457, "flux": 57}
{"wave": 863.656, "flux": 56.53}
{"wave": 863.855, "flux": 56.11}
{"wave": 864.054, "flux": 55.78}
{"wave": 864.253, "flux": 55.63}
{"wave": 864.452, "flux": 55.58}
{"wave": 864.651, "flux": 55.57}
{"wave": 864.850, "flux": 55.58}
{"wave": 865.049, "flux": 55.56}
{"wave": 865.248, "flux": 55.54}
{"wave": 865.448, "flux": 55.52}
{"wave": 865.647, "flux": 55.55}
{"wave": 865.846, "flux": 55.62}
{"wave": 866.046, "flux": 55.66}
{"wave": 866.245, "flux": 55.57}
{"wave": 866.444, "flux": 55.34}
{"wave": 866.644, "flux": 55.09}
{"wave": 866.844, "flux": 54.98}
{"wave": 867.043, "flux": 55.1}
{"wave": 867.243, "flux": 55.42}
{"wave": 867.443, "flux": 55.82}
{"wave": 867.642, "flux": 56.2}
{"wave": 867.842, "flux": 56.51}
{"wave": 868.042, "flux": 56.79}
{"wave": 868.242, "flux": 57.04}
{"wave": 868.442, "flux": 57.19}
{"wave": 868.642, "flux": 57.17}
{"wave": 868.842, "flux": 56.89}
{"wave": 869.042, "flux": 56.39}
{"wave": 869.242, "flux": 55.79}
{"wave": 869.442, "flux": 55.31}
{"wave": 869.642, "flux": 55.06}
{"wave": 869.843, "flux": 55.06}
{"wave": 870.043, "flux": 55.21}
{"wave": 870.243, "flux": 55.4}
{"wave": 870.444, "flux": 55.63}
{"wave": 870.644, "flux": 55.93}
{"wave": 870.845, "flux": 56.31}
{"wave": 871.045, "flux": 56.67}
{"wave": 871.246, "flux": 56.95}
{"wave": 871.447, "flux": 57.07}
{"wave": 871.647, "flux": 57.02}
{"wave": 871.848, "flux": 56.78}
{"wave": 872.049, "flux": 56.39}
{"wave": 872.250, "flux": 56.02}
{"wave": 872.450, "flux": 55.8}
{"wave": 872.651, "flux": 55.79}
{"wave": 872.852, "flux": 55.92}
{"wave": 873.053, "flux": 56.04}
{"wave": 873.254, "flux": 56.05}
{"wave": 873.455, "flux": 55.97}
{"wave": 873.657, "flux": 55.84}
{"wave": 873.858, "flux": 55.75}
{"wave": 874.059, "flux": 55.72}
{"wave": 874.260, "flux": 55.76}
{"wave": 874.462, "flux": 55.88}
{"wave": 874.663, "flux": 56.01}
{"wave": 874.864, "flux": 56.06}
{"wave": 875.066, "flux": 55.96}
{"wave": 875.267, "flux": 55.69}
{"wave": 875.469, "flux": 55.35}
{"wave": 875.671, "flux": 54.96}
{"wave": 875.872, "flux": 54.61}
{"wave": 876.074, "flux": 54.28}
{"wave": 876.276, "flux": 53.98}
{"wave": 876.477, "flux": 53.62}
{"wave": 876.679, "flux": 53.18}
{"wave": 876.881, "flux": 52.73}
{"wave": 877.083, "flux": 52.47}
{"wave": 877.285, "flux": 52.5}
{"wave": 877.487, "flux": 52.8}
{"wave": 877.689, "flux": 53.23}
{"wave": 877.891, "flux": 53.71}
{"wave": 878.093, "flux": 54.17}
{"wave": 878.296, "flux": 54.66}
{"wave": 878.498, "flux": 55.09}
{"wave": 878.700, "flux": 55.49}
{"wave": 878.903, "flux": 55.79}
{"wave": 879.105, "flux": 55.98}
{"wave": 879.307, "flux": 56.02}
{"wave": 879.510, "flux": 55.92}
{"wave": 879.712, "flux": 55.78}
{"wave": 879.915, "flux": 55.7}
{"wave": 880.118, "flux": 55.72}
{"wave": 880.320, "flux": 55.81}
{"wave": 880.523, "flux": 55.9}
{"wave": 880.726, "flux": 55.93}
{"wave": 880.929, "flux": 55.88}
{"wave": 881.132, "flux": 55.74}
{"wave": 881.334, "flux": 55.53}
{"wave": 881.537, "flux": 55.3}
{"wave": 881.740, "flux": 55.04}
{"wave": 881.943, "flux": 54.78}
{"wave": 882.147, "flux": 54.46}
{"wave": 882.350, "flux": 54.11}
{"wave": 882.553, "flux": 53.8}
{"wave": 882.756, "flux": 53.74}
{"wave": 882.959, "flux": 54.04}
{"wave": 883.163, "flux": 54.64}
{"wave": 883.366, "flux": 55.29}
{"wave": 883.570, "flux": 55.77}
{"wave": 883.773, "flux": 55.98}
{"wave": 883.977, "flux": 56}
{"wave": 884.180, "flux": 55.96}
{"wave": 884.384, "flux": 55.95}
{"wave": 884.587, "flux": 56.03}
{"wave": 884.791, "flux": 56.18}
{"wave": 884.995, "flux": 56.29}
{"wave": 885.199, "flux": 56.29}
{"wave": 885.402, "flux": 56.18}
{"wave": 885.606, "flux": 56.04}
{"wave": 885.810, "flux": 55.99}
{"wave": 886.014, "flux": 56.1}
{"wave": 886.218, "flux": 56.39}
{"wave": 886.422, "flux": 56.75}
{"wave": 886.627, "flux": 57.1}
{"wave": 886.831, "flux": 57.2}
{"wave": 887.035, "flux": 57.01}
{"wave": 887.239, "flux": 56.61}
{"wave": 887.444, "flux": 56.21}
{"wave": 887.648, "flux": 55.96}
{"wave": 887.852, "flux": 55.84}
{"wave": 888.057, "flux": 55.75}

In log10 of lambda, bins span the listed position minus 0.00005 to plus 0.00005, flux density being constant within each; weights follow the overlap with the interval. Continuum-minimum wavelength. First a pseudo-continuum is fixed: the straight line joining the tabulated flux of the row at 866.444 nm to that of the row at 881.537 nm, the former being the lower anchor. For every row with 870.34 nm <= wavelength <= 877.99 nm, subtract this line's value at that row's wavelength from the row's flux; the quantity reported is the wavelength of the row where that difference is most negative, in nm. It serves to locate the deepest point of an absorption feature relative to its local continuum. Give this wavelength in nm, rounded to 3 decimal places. 877.083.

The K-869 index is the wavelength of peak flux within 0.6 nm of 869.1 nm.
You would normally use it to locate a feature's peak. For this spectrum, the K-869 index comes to 868.642 nm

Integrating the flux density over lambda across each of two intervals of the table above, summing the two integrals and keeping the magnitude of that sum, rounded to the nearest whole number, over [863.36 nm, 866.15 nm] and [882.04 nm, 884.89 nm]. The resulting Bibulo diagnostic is 313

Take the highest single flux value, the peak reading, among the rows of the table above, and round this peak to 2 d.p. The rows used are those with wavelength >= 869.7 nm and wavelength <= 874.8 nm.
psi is 57.07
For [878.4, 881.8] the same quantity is 56.02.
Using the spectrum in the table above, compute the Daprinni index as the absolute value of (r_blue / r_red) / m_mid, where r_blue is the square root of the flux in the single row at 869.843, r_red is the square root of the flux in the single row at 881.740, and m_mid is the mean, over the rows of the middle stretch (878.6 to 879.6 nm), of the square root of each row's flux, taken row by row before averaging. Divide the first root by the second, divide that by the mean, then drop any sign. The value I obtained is 0.134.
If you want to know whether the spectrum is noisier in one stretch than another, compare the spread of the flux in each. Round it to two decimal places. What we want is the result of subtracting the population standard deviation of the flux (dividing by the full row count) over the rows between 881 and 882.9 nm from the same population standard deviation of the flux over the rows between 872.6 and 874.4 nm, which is -0.58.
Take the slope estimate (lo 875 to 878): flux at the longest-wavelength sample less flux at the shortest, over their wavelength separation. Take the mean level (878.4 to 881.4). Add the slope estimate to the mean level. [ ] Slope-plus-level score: 55.0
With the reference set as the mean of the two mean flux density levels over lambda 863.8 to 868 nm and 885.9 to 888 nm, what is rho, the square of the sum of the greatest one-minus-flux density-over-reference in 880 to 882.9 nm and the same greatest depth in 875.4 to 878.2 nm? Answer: 0.011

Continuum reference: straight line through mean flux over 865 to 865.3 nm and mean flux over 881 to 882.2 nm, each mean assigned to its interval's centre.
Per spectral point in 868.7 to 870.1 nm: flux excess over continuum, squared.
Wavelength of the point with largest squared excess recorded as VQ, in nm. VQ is 868.842 nm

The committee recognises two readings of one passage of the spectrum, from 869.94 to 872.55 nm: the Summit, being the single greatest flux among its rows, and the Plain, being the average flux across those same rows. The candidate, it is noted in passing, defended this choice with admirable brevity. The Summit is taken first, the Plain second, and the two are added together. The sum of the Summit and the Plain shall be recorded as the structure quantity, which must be 113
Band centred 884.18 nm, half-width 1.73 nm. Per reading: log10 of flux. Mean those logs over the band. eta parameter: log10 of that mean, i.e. 0.242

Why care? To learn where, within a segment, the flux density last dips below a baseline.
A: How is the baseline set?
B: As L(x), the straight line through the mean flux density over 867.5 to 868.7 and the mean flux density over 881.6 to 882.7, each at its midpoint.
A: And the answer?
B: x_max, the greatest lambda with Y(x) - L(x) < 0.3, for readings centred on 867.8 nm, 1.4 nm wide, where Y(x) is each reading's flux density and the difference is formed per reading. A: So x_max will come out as 868.242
